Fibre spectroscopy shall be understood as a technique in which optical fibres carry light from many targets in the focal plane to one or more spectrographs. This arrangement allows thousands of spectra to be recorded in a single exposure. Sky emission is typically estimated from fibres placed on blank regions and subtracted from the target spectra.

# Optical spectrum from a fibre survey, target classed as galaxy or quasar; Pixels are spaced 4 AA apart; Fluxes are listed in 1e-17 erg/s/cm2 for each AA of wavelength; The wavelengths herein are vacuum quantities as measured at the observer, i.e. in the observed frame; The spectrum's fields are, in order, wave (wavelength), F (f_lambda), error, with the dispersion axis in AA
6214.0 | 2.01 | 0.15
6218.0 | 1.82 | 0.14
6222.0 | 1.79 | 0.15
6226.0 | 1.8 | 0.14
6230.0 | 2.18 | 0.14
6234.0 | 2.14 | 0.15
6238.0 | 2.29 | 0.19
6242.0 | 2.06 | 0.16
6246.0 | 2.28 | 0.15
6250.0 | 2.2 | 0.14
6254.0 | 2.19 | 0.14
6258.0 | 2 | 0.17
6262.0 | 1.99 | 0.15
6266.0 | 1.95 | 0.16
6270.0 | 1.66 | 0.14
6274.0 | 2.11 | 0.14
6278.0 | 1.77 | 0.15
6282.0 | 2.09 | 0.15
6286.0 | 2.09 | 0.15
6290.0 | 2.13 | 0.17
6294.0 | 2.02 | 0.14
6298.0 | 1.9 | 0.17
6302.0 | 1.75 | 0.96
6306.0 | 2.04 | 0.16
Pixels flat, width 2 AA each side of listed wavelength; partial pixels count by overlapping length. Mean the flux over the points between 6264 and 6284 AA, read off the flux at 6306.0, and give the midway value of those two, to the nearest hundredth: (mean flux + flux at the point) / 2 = 1.98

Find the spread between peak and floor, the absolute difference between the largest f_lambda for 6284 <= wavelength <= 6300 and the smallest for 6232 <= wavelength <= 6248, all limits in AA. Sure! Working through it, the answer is 0.07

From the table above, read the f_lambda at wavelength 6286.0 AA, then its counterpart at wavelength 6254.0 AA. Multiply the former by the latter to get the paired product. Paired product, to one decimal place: 4.6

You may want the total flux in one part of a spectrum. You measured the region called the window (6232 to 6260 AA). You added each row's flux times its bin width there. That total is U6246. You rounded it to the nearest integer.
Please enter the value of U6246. 61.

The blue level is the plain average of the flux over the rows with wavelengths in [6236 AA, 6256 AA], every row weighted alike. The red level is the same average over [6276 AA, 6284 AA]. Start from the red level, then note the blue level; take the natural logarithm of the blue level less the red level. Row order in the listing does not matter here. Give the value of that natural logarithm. -1.29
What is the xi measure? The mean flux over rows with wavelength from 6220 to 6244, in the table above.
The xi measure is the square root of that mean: 1.43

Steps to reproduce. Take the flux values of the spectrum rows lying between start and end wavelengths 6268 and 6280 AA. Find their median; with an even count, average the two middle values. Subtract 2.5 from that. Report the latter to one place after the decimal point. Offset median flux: -0.7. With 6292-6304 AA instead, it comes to -0.6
